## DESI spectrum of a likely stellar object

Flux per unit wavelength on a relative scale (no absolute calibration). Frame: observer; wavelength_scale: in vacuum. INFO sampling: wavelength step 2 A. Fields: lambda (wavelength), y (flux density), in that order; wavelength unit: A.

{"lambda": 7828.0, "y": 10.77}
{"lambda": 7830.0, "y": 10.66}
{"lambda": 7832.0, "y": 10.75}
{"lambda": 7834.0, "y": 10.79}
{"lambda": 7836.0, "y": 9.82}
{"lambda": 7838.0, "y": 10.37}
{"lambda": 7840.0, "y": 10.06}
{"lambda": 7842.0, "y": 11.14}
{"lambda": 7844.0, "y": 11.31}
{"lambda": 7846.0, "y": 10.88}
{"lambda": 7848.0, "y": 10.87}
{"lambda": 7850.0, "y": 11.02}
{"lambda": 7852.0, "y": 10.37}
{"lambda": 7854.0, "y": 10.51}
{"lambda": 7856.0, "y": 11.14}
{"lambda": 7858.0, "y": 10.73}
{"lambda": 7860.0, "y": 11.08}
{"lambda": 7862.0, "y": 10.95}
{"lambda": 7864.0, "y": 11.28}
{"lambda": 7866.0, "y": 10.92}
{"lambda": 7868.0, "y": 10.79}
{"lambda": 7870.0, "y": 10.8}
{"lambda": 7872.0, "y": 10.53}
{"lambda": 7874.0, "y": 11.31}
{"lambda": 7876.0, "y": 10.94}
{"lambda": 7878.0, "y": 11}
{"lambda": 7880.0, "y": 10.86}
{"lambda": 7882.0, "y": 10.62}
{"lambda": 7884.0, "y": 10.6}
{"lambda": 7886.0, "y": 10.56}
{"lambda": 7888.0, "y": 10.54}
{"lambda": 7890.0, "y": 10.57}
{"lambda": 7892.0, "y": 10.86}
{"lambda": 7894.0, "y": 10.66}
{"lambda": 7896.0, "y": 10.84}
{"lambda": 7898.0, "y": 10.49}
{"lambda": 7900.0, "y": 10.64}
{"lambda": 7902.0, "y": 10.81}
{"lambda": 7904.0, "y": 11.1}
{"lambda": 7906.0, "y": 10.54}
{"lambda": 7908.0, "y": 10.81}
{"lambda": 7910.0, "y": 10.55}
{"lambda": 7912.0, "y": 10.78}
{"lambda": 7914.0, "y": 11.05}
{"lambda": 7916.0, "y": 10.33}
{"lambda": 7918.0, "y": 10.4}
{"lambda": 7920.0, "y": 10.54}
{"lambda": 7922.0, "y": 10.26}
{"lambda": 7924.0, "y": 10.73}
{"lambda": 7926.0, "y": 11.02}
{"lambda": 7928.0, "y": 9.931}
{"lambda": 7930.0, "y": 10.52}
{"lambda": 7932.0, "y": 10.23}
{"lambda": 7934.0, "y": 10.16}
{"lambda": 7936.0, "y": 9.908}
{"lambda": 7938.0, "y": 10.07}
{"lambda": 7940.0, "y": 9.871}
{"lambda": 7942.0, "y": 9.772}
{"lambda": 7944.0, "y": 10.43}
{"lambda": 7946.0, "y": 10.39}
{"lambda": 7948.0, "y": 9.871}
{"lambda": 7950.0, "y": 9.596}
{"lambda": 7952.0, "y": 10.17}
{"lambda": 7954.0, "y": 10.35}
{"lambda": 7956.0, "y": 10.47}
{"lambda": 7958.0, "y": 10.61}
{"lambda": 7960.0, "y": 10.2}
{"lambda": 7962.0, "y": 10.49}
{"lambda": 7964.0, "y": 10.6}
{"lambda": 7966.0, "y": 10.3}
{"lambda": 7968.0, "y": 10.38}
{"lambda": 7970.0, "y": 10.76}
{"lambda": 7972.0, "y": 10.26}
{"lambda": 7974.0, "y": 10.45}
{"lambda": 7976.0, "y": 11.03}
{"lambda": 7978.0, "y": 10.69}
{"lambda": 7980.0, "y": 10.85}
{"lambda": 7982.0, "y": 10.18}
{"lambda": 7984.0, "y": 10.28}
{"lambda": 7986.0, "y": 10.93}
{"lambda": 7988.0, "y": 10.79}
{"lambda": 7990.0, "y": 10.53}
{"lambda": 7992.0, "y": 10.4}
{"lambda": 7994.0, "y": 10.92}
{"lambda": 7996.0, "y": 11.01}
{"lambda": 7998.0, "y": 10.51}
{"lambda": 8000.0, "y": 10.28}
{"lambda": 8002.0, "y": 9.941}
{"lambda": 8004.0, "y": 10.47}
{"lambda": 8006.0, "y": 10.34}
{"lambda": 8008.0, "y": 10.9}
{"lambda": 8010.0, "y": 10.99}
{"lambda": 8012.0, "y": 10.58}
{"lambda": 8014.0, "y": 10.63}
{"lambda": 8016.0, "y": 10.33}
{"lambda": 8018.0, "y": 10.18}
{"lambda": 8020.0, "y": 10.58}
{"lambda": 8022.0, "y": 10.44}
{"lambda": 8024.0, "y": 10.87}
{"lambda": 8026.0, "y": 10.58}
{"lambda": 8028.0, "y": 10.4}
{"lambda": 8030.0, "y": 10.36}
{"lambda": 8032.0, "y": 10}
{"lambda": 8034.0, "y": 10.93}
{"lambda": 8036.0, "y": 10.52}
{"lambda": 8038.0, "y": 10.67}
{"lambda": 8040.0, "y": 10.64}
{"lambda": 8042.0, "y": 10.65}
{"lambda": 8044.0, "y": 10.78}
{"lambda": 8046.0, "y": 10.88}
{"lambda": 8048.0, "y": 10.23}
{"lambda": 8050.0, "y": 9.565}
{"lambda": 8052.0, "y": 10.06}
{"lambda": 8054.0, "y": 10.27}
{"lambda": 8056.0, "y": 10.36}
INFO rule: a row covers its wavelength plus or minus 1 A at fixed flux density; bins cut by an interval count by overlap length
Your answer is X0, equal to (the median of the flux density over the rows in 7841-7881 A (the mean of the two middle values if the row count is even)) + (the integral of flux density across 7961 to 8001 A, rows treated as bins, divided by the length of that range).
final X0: 21.5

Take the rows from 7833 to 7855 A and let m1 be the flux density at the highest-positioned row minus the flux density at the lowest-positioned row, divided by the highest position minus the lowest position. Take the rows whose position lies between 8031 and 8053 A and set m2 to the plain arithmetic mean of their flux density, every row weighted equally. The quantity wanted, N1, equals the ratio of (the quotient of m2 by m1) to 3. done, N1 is -249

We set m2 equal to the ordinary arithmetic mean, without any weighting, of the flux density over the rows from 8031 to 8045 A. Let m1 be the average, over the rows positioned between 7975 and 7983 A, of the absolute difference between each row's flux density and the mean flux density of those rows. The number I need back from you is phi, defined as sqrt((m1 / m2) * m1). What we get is 0.078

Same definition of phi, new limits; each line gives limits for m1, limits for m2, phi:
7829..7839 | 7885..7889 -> 0.094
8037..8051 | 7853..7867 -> 0.102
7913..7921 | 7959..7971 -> 0.073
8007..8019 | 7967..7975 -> 0.074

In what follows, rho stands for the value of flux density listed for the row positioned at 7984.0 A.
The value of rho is 10.28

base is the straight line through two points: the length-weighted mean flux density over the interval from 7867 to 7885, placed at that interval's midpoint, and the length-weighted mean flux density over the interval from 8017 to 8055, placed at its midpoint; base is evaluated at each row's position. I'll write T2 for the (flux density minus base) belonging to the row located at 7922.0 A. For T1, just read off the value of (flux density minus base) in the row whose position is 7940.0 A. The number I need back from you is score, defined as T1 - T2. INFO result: -0.3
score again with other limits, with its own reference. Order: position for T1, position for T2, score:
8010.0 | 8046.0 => 0.0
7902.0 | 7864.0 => -0.4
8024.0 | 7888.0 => 0.6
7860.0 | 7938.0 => 0.8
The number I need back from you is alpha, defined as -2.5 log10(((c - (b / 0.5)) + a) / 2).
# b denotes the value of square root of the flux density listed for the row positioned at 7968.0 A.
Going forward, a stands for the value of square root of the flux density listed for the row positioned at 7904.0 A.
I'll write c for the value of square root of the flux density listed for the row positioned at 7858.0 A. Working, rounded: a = 3.33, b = 3.222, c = 3.28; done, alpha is 2.7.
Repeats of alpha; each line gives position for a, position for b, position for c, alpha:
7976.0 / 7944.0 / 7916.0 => 3.5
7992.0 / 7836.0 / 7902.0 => 2.3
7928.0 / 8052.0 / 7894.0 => 3.6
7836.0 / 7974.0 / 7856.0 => 6.3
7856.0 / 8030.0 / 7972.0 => 3.2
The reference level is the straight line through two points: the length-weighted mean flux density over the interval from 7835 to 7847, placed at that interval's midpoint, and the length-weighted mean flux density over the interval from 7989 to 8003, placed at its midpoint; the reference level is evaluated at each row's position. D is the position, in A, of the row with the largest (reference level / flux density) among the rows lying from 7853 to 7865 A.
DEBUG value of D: 7854.0 A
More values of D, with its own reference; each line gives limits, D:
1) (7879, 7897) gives 7888.0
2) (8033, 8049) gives 8048.0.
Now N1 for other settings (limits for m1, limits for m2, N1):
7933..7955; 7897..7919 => 375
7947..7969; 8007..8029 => 139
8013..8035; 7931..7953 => 223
